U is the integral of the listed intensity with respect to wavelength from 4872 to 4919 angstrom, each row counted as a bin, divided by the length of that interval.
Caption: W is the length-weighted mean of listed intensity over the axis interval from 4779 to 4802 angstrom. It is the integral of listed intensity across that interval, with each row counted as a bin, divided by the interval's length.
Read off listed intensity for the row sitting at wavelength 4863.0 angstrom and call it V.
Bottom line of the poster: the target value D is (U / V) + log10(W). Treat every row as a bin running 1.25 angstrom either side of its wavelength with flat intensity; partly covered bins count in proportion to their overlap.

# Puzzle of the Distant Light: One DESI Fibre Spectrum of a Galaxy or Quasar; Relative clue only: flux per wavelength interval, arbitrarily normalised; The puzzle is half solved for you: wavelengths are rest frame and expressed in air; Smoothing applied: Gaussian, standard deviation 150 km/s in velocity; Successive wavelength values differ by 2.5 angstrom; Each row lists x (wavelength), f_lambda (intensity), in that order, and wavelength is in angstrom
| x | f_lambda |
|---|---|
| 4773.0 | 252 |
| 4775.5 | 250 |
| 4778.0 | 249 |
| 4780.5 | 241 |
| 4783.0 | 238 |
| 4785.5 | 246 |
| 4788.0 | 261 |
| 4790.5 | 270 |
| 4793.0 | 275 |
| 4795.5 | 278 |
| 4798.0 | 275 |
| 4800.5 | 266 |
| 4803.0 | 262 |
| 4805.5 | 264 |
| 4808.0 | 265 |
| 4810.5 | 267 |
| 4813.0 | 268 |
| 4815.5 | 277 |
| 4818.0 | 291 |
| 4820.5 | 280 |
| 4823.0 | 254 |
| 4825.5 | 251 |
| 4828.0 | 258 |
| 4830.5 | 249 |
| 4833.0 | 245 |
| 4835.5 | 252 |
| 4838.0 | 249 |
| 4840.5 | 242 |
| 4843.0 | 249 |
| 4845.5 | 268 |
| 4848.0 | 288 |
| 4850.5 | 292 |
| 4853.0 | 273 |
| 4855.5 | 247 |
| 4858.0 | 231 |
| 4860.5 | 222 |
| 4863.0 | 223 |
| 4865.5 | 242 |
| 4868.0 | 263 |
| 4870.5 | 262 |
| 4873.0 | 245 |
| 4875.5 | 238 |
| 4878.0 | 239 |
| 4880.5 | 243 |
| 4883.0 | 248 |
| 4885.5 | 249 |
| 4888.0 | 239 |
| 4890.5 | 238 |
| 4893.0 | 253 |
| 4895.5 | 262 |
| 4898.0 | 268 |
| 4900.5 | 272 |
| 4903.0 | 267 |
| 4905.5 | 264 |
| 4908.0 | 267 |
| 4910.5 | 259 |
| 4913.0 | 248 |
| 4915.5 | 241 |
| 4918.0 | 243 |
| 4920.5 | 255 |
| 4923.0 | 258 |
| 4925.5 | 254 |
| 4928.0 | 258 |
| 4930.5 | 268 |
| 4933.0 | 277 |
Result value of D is 3.55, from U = 252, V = 223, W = 261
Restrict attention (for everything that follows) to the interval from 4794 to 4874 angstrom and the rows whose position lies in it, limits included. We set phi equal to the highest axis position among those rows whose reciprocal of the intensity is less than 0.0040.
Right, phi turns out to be 4870.5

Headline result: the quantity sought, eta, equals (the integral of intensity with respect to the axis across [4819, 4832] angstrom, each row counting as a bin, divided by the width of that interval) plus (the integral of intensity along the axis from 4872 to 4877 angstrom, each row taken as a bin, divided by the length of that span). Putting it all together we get 500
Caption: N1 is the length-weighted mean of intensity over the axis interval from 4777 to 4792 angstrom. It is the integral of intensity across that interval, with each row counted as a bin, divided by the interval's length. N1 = 251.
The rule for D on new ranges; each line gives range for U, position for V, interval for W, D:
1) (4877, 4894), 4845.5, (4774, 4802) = 3.32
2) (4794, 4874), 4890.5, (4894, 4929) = 3.50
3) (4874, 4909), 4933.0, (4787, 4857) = 3.34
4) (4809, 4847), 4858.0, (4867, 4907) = 3.53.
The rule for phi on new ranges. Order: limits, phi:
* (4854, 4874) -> 4870.5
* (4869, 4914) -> 4910.5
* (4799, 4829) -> 4828.0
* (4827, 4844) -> 4835.5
